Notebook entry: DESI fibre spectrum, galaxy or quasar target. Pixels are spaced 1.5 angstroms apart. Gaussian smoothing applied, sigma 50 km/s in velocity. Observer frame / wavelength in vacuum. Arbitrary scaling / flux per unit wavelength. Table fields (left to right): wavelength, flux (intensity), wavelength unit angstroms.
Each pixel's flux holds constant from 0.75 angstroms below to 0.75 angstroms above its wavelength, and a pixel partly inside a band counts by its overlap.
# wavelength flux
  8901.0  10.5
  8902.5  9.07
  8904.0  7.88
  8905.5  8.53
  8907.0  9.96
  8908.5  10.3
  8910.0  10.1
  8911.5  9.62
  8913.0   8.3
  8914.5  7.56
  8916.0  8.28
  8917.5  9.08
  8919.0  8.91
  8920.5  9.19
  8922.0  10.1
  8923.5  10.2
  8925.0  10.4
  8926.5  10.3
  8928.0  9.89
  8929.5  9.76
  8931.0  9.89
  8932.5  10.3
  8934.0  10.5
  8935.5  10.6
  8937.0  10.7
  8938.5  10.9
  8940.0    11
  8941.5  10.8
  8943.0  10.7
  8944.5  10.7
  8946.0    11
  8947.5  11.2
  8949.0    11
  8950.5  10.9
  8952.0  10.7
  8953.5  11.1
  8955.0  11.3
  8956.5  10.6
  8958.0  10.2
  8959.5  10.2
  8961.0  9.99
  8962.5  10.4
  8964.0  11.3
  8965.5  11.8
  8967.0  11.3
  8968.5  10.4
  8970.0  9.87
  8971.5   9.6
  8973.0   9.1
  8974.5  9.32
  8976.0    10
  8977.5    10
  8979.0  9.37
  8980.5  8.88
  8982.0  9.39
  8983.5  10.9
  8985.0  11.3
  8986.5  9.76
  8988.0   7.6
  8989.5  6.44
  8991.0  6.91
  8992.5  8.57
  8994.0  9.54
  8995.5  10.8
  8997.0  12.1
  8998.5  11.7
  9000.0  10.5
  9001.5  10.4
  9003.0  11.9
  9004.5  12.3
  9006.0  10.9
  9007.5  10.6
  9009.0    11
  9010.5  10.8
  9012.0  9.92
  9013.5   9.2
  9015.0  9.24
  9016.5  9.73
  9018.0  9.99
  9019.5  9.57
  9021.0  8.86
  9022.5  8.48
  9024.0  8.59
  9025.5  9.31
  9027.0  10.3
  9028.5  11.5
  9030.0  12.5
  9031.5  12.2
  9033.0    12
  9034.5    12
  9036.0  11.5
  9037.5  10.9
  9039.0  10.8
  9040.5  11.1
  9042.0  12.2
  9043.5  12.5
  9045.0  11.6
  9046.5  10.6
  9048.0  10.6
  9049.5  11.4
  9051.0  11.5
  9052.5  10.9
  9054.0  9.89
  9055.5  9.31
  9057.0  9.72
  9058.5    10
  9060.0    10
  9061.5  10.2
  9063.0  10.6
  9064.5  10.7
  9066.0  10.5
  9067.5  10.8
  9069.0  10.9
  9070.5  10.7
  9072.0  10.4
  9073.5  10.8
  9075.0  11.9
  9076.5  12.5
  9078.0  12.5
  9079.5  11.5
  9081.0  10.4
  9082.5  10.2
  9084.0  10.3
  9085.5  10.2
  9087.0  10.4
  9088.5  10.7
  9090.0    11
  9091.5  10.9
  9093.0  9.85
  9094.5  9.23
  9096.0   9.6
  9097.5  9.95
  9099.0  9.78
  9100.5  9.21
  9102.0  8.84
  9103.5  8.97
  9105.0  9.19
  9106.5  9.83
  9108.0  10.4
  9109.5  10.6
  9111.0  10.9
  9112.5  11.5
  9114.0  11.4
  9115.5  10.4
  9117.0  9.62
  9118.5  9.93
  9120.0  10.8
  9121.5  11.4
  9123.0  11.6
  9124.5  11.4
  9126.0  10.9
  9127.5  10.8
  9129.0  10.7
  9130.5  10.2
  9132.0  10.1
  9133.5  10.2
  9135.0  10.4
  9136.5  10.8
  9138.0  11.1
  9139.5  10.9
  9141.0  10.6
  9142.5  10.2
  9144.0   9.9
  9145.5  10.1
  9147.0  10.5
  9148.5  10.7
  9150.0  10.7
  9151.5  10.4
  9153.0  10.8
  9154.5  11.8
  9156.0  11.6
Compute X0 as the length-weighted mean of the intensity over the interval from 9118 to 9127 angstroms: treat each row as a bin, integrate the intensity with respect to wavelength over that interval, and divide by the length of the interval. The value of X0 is 11.0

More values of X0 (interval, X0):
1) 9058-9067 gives 10.4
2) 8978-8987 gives 9.9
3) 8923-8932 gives 10.1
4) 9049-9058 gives 10.4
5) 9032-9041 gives 11.4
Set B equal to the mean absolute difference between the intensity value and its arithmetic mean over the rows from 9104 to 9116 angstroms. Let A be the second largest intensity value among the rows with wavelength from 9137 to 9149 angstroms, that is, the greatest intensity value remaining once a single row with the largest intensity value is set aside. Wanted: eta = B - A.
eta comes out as -10.3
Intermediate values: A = 10.9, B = 0.57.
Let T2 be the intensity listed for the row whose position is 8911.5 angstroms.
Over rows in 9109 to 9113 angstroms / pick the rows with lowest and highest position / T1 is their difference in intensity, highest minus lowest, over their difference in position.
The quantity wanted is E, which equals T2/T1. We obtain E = 32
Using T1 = 0.30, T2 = 9.62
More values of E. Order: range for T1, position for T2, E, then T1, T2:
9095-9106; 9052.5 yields -239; -0.05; 10.9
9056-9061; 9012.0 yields 106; 0.09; 9.92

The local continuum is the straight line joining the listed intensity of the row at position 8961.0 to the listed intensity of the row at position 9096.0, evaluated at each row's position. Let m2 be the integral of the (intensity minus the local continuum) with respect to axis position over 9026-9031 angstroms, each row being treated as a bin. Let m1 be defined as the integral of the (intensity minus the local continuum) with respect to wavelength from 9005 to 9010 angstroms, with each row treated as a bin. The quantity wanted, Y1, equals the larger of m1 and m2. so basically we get 8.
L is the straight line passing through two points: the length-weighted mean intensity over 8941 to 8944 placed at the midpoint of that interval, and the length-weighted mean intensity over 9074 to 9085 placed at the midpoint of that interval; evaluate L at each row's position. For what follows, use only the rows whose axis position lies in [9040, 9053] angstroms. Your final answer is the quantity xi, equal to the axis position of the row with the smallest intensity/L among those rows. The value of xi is 9048.0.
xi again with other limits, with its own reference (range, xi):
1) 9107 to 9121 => 9117.0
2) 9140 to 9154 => 9144.0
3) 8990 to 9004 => 8991.0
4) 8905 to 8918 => 8914.5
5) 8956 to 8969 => 8961.0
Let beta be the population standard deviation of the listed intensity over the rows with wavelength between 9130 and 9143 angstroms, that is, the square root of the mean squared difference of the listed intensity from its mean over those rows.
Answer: 0.34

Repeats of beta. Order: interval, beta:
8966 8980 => 0.63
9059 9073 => 0.27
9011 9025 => 0.53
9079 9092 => 0.42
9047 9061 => 0.72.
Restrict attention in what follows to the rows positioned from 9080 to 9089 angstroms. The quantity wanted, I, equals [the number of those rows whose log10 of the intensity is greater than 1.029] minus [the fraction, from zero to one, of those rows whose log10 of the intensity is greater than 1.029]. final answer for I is 1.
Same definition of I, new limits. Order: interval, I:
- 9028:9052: 13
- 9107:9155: 16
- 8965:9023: 12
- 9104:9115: 3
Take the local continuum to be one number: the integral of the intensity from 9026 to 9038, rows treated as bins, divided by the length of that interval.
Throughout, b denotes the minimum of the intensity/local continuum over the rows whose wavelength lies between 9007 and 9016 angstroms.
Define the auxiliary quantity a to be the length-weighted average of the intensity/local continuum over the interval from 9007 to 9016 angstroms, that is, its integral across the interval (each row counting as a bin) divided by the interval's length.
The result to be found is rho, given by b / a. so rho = 0.91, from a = 0.87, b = 0.79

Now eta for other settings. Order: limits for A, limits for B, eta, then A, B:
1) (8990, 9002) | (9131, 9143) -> -11.4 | 11.7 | 0.31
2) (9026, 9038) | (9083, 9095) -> -11.8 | 12.2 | 0.43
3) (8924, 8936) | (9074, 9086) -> -9.6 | 10.5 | 0.91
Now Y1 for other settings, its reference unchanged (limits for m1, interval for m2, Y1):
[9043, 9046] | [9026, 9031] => 8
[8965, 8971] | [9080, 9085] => 5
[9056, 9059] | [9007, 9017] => 2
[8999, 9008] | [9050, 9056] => 11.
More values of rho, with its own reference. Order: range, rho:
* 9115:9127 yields 0.89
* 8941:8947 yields 0.99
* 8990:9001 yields 0.69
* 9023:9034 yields 0.79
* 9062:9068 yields 0.99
